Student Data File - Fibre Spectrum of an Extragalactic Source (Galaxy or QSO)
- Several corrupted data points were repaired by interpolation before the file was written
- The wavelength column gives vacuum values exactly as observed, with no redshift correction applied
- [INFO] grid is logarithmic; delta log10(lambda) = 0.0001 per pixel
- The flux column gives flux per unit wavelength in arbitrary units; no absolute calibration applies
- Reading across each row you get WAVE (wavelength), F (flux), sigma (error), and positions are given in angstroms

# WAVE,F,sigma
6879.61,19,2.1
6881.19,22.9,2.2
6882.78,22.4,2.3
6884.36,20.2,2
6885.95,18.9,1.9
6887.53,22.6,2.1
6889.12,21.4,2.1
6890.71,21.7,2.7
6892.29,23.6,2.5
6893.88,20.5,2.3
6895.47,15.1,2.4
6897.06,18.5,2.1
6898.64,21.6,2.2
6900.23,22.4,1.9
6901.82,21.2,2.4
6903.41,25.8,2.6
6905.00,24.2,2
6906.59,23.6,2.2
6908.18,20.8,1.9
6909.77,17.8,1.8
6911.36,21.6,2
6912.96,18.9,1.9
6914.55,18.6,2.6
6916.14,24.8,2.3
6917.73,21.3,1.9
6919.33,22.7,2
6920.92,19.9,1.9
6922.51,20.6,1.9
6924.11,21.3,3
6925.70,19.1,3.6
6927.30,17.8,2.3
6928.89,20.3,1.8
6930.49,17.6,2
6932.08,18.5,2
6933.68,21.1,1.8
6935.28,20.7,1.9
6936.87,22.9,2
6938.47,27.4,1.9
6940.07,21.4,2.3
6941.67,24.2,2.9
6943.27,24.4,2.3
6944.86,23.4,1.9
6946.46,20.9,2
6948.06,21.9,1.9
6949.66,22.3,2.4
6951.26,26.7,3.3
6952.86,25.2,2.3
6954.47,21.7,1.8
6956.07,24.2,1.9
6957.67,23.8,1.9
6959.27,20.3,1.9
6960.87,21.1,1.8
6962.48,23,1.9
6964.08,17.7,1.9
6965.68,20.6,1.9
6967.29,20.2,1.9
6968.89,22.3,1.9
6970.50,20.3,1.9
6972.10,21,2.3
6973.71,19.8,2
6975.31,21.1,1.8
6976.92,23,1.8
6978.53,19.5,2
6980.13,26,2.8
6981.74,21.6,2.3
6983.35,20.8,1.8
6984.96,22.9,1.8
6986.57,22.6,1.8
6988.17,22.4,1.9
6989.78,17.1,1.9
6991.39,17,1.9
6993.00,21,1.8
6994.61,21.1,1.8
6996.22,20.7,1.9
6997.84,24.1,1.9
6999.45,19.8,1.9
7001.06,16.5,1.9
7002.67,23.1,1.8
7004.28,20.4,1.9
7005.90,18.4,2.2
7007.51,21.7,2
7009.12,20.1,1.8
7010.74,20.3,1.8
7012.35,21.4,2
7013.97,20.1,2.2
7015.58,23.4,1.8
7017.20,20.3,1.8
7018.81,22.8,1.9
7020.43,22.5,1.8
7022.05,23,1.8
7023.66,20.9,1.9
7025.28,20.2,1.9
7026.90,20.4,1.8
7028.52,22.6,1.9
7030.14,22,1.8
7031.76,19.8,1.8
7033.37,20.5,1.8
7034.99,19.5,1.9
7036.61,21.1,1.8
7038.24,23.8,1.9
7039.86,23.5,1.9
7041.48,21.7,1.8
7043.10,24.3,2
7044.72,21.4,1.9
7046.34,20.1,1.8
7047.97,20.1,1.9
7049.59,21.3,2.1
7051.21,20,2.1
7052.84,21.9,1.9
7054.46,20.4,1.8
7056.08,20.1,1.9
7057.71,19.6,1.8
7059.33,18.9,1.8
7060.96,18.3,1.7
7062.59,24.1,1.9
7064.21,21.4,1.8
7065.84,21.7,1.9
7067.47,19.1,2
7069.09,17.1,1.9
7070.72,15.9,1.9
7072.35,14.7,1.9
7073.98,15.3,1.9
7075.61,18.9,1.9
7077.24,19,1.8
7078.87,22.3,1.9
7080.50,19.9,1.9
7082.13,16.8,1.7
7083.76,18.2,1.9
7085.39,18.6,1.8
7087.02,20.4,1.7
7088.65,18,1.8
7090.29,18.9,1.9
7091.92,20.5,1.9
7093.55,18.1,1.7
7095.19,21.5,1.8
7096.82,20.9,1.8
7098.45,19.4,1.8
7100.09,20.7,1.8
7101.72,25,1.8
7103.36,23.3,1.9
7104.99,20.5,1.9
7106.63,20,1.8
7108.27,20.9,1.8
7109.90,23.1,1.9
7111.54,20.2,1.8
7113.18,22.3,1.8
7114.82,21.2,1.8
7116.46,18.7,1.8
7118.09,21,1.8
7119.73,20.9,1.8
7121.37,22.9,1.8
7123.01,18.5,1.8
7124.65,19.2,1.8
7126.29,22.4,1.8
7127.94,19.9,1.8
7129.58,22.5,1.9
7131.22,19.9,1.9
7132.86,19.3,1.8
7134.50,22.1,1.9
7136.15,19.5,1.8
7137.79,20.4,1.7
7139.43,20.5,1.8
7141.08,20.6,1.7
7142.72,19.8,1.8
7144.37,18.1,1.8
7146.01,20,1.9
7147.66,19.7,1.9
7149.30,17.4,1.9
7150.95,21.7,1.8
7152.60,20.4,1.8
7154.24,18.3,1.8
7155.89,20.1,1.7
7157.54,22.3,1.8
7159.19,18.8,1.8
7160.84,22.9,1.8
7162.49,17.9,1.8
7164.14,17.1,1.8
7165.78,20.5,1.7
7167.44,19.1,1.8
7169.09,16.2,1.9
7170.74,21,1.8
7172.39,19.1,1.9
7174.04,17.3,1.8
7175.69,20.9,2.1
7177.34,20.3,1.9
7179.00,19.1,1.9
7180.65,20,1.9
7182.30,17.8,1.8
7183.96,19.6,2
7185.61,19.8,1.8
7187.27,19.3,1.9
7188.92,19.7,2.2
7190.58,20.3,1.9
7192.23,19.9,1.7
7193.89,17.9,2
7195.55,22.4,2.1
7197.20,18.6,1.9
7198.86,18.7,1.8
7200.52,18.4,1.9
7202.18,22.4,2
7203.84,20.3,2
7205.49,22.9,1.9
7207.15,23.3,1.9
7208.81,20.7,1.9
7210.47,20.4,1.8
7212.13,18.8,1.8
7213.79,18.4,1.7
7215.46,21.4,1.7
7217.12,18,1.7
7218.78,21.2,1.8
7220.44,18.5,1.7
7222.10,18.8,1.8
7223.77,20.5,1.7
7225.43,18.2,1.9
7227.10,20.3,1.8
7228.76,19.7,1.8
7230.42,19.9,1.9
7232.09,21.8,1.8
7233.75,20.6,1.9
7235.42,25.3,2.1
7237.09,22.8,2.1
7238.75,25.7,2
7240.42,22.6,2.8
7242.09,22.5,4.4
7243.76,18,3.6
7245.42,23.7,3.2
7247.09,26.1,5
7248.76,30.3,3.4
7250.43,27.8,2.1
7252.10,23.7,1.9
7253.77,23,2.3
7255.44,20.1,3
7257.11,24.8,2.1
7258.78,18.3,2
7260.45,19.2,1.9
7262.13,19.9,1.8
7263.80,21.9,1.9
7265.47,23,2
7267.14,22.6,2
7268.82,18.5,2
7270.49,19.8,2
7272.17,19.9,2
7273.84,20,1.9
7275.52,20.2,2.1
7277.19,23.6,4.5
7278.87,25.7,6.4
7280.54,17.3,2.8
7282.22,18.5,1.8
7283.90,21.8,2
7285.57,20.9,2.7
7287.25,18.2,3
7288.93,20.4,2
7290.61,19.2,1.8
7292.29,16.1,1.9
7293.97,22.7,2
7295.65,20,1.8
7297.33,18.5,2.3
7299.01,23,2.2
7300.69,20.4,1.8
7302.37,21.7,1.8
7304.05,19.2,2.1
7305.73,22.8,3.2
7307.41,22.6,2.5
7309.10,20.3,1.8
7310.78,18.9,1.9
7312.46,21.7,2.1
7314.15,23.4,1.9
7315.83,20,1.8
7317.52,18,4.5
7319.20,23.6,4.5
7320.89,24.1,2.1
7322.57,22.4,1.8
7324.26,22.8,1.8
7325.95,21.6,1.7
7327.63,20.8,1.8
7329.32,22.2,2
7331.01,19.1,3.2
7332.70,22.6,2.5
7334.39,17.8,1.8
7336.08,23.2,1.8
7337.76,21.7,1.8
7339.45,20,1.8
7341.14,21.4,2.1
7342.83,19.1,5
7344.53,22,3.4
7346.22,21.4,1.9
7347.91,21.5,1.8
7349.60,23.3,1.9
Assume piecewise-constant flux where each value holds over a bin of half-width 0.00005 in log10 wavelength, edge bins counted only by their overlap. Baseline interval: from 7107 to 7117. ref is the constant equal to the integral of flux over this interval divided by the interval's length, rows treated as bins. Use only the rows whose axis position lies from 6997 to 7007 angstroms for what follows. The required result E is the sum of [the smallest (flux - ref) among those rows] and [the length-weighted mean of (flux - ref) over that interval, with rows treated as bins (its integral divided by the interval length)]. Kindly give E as -5.2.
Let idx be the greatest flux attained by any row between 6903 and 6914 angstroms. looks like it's 25.8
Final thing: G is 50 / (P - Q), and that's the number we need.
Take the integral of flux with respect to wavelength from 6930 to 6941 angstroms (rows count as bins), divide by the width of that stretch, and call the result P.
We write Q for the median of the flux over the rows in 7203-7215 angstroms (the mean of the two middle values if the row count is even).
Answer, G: 45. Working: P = 21.5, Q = 20.4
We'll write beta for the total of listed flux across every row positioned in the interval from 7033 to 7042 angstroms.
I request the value 130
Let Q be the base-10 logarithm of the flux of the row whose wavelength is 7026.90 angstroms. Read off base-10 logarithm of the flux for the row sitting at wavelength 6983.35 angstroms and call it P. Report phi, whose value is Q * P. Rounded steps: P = 1.32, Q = 1.31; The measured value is 1.73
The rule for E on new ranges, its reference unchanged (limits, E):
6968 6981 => -1.0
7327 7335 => -3.8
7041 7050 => -0.6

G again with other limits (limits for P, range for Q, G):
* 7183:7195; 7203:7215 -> -58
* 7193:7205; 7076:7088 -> 55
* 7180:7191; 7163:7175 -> 140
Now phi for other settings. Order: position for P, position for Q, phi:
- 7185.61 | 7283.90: 1.74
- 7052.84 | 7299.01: 1.83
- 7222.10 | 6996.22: 1.68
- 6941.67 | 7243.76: 1.74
